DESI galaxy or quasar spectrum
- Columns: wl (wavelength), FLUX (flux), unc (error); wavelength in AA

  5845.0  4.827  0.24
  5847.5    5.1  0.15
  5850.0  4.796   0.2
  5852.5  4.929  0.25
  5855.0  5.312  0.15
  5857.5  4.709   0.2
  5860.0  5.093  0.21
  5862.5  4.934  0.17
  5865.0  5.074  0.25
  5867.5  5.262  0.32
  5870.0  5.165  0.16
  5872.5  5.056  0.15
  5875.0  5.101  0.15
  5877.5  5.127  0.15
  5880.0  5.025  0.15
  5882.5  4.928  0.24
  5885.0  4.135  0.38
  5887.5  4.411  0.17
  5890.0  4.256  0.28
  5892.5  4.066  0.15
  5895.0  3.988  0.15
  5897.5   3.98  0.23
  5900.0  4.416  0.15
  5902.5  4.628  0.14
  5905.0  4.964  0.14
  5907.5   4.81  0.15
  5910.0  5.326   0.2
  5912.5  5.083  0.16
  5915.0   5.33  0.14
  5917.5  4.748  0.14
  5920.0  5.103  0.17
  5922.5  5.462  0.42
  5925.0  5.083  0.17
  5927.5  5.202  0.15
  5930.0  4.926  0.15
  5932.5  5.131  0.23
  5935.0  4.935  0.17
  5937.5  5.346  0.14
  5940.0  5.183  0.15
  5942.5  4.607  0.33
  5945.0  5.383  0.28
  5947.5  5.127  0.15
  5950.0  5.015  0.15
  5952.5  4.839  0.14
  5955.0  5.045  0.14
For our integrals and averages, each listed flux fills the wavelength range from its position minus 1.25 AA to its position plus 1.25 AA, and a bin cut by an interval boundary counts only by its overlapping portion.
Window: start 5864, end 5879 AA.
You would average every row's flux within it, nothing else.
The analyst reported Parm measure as 5.13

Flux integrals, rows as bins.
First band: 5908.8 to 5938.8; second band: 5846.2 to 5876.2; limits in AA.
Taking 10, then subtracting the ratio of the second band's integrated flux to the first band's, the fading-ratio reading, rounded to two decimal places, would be 9.02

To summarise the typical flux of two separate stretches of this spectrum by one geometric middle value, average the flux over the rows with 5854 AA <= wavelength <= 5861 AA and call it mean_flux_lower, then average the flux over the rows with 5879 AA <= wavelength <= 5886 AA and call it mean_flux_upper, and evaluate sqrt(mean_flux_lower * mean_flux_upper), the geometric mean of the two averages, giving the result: 4.86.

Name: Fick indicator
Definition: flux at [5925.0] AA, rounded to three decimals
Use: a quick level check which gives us 5.083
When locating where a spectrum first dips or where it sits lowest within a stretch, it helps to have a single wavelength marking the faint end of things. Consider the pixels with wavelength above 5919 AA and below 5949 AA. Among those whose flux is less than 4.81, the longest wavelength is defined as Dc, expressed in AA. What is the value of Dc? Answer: 5942.5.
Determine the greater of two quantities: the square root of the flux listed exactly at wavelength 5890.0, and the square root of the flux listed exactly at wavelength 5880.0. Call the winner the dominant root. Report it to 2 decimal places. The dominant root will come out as 2.24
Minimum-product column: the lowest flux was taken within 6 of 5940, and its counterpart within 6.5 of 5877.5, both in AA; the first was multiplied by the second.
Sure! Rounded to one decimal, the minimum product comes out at 22.7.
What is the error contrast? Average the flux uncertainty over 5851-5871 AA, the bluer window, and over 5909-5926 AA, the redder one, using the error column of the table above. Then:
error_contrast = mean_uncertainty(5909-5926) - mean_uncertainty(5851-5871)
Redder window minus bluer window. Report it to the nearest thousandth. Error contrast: -0.014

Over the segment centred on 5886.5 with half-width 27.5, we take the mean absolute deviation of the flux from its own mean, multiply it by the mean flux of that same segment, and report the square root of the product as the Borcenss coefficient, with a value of 1.36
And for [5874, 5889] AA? 1.28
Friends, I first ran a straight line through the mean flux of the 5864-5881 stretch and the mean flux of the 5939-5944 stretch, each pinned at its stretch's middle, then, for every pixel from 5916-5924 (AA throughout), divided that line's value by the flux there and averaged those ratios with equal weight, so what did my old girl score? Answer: 0.98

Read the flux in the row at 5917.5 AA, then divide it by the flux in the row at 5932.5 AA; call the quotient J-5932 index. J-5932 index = 0.93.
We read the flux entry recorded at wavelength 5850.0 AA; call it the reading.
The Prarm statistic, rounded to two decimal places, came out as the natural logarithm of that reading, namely 1.57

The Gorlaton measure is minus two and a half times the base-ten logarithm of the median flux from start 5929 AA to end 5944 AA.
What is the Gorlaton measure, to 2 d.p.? -1.75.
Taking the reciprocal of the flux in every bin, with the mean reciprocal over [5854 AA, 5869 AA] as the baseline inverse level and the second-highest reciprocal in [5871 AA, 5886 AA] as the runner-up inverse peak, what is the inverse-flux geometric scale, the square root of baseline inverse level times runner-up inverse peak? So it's 0.200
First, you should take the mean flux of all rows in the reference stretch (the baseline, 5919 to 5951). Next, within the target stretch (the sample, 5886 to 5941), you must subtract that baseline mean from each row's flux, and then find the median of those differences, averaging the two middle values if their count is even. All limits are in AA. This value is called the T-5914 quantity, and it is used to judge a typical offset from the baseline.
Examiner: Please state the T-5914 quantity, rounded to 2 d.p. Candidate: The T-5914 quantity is -0.17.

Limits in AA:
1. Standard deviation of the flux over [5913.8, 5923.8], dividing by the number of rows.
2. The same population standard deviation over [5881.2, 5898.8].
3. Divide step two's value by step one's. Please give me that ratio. 1.1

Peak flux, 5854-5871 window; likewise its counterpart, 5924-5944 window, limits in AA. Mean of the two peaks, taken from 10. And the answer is 4.67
